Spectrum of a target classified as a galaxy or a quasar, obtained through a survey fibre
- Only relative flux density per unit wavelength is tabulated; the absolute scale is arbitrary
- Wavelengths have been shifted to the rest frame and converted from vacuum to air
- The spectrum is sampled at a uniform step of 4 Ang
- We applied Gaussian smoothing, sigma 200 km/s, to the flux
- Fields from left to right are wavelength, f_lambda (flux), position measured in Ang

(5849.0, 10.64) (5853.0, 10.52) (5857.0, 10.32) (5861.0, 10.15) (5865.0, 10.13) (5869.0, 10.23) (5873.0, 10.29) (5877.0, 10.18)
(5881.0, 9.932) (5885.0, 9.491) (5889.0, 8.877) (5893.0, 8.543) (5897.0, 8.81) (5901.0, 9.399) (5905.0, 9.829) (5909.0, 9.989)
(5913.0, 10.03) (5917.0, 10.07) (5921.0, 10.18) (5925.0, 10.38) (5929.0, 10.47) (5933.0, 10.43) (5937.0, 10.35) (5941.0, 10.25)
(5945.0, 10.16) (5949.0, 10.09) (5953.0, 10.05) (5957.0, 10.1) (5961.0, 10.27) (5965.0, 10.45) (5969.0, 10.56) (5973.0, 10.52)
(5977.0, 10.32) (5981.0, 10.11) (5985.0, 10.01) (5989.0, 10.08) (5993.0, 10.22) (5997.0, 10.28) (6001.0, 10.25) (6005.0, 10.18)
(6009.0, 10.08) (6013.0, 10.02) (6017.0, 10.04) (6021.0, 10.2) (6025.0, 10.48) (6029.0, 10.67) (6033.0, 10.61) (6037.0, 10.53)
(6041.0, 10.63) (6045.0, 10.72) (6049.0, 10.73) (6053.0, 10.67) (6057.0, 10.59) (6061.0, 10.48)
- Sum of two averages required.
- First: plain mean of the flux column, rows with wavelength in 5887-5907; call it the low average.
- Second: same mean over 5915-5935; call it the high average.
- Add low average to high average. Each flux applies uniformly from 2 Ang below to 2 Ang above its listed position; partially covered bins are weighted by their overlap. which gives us 19.4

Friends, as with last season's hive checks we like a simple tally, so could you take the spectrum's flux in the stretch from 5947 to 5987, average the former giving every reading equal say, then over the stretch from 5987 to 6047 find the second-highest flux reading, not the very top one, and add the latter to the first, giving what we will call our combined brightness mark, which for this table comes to 20.92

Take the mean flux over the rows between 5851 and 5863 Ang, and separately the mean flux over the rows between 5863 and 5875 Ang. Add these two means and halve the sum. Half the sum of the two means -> 10.3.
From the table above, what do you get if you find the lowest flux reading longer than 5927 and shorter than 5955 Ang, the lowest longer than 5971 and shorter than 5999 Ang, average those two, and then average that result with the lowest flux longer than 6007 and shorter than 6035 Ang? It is 10.0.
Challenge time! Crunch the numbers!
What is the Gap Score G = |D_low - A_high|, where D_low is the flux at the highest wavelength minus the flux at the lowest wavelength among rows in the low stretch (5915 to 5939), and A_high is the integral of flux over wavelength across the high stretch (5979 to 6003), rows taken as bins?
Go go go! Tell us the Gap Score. 244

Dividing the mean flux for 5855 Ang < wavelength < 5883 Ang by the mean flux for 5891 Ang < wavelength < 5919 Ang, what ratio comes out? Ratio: 1.07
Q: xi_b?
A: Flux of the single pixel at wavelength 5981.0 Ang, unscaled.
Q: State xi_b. 10.11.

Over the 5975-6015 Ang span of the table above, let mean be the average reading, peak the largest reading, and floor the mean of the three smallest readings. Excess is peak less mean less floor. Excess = -9.87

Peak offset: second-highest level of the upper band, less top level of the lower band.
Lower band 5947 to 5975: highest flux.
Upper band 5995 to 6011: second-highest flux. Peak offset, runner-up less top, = -0.31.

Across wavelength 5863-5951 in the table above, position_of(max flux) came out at 5929.0 Ang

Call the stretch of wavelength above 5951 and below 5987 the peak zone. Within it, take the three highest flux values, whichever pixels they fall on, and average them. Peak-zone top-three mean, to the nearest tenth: 10.5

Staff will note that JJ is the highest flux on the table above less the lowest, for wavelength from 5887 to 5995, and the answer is 2.0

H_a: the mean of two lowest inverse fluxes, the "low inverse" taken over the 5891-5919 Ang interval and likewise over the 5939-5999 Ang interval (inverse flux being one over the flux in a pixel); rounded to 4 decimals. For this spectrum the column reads 0.0970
